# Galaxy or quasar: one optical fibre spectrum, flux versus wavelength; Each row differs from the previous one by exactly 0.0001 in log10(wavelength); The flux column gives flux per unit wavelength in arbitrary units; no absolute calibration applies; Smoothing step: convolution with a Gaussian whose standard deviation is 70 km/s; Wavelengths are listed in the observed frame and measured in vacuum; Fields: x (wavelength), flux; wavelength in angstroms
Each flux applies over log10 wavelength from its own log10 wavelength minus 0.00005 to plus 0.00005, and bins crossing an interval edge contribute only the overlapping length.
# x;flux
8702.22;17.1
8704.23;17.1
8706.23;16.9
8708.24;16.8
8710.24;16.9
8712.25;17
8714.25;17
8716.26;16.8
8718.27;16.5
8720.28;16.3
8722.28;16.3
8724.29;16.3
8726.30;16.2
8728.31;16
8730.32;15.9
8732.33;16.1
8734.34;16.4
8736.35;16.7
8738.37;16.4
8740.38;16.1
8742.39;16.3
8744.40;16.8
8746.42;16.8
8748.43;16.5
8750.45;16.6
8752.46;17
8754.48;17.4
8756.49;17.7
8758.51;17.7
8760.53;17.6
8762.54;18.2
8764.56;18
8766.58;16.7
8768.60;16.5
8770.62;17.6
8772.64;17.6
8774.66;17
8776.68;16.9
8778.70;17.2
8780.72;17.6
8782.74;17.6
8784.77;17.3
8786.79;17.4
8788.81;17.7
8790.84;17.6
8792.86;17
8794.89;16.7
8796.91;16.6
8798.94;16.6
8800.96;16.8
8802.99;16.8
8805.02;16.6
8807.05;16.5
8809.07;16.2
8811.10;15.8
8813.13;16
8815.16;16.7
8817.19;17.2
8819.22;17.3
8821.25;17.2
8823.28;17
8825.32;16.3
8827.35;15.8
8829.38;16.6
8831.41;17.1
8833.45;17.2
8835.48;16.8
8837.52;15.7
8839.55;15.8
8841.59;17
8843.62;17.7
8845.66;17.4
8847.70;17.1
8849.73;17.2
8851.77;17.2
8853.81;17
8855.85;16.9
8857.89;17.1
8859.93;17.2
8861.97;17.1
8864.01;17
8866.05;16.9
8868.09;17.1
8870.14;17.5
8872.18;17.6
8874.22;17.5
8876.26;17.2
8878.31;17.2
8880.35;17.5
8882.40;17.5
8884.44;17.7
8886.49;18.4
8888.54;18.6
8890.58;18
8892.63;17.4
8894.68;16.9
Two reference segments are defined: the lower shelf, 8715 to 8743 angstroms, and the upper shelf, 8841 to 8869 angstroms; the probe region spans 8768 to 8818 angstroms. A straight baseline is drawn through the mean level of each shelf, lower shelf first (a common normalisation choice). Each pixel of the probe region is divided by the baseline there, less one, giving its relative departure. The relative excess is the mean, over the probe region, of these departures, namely 0.013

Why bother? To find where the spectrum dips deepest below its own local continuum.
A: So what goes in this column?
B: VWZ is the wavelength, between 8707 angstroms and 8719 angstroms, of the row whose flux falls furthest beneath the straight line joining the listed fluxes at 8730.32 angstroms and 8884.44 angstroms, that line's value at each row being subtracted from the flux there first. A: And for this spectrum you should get 8718.27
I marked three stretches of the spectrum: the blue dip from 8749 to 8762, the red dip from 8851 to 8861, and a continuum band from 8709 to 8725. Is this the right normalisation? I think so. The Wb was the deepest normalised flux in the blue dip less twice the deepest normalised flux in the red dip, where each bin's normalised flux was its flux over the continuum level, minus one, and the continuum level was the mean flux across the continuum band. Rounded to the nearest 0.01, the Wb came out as -0.03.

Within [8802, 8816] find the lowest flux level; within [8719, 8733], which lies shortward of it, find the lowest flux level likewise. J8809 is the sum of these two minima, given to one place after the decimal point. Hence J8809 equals 31.7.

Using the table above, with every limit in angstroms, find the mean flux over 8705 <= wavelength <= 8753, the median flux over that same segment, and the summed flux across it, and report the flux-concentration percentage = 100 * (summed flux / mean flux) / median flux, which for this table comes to 145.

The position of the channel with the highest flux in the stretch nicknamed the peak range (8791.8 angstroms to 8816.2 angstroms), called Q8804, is 8792.86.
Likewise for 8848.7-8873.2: 8872.18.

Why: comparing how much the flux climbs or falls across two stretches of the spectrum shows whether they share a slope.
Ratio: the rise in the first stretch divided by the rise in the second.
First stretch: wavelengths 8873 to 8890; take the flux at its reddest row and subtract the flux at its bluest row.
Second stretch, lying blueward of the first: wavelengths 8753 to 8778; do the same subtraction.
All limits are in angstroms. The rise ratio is -2.20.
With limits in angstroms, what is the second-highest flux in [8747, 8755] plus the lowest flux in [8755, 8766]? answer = 34.6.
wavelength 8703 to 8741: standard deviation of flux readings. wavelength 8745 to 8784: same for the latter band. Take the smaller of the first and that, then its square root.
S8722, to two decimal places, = 0.61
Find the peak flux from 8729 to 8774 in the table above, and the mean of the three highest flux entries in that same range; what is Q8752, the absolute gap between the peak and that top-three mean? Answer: 0.23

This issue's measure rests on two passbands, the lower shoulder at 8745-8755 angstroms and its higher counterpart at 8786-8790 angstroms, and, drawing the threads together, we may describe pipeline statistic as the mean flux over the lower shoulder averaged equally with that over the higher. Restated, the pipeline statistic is 17.2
